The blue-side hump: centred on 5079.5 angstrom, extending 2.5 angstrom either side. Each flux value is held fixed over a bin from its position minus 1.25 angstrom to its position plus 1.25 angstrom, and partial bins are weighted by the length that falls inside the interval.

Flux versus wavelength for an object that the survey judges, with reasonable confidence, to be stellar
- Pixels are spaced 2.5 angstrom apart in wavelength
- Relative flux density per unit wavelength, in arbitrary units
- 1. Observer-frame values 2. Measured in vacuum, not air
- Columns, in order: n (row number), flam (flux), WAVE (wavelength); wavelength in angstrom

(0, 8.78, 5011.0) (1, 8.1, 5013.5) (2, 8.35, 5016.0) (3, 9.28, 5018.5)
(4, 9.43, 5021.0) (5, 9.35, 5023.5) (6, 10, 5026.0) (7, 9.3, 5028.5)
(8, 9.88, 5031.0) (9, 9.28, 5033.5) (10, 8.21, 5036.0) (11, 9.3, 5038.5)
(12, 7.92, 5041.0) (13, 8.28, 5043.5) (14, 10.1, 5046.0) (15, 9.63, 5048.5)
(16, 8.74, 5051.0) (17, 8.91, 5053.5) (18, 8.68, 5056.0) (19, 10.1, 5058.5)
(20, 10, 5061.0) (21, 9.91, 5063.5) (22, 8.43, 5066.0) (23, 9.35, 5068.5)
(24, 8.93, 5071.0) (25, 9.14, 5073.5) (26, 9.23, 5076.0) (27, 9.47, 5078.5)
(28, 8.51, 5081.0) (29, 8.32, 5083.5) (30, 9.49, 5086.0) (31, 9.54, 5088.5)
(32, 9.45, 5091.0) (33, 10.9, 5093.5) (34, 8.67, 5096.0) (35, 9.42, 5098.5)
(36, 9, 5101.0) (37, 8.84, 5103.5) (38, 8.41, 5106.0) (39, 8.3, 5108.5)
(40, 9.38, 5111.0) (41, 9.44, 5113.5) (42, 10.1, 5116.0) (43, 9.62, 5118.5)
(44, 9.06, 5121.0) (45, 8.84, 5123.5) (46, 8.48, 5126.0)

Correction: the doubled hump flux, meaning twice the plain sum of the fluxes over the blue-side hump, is 36.0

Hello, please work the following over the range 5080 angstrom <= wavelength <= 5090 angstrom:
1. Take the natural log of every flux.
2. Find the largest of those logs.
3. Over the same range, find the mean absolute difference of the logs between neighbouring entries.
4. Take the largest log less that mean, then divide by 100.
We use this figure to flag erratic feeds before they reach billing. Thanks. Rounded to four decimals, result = 0.0220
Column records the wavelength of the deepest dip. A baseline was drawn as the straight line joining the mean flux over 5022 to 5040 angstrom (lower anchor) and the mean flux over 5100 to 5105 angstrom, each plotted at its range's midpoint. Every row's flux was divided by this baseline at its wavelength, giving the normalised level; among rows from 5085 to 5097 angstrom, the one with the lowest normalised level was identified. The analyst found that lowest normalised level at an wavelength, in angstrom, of 5096.0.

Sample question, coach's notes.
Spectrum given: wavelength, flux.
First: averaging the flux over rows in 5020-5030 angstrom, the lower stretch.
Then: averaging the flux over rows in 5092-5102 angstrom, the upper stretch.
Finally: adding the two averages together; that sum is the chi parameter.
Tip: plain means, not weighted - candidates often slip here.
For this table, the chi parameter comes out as 19.0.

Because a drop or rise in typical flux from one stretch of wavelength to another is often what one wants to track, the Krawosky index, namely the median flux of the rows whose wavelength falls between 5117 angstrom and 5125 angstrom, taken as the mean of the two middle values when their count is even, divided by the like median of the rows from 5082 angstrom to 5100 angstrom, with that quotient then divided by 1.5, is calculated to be 0.64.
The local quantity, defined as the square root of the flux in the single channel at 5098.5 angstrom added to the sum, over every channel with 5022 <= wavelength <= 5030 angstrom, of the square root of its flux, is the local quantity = 12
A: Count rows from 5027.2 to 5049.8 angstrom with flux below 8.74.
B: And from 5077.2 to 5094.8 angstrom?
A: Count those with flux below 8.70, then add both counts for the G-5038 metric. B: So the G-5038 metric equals 5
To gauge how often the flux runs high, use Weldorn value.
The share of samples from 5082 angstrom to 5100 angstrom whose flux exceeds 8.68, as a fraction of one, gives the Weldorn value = 0.71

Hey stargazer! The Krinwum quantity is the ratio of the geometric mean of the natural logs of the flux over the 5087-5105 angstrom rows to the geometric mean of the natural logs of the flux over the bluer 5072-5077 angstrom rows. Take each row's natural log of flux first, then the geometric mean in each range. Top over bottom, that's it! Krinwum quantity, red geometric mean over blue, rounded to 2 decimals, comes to 1.01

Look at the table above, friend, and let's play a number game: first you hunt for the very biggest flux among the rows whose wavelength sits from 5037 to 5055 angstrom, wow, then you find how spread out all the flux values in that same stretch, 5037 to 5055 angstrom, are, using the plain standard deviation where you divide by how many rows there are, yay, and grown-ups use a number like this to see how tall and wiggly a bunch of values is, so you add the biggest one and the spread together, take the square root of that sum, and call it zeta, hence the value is 3.29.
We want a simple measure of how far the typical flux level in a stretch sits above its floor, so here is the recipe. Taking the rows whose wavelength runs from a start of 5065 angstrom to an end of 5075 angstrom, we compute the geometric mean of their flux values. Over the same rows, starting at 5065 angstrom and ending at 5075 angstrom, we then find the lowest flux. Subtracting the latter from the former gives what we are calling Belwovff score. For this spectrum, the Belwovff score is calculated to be 0.5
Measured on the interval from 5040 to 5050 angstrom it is 1.0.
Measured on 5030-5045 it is 0.9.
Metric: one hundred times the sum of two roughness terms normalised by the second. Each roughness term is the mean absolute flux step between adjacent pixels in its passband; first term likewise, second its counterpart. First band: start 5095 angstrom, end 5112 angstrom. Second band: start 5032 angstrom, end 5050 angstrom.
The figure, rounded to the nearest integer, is 148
